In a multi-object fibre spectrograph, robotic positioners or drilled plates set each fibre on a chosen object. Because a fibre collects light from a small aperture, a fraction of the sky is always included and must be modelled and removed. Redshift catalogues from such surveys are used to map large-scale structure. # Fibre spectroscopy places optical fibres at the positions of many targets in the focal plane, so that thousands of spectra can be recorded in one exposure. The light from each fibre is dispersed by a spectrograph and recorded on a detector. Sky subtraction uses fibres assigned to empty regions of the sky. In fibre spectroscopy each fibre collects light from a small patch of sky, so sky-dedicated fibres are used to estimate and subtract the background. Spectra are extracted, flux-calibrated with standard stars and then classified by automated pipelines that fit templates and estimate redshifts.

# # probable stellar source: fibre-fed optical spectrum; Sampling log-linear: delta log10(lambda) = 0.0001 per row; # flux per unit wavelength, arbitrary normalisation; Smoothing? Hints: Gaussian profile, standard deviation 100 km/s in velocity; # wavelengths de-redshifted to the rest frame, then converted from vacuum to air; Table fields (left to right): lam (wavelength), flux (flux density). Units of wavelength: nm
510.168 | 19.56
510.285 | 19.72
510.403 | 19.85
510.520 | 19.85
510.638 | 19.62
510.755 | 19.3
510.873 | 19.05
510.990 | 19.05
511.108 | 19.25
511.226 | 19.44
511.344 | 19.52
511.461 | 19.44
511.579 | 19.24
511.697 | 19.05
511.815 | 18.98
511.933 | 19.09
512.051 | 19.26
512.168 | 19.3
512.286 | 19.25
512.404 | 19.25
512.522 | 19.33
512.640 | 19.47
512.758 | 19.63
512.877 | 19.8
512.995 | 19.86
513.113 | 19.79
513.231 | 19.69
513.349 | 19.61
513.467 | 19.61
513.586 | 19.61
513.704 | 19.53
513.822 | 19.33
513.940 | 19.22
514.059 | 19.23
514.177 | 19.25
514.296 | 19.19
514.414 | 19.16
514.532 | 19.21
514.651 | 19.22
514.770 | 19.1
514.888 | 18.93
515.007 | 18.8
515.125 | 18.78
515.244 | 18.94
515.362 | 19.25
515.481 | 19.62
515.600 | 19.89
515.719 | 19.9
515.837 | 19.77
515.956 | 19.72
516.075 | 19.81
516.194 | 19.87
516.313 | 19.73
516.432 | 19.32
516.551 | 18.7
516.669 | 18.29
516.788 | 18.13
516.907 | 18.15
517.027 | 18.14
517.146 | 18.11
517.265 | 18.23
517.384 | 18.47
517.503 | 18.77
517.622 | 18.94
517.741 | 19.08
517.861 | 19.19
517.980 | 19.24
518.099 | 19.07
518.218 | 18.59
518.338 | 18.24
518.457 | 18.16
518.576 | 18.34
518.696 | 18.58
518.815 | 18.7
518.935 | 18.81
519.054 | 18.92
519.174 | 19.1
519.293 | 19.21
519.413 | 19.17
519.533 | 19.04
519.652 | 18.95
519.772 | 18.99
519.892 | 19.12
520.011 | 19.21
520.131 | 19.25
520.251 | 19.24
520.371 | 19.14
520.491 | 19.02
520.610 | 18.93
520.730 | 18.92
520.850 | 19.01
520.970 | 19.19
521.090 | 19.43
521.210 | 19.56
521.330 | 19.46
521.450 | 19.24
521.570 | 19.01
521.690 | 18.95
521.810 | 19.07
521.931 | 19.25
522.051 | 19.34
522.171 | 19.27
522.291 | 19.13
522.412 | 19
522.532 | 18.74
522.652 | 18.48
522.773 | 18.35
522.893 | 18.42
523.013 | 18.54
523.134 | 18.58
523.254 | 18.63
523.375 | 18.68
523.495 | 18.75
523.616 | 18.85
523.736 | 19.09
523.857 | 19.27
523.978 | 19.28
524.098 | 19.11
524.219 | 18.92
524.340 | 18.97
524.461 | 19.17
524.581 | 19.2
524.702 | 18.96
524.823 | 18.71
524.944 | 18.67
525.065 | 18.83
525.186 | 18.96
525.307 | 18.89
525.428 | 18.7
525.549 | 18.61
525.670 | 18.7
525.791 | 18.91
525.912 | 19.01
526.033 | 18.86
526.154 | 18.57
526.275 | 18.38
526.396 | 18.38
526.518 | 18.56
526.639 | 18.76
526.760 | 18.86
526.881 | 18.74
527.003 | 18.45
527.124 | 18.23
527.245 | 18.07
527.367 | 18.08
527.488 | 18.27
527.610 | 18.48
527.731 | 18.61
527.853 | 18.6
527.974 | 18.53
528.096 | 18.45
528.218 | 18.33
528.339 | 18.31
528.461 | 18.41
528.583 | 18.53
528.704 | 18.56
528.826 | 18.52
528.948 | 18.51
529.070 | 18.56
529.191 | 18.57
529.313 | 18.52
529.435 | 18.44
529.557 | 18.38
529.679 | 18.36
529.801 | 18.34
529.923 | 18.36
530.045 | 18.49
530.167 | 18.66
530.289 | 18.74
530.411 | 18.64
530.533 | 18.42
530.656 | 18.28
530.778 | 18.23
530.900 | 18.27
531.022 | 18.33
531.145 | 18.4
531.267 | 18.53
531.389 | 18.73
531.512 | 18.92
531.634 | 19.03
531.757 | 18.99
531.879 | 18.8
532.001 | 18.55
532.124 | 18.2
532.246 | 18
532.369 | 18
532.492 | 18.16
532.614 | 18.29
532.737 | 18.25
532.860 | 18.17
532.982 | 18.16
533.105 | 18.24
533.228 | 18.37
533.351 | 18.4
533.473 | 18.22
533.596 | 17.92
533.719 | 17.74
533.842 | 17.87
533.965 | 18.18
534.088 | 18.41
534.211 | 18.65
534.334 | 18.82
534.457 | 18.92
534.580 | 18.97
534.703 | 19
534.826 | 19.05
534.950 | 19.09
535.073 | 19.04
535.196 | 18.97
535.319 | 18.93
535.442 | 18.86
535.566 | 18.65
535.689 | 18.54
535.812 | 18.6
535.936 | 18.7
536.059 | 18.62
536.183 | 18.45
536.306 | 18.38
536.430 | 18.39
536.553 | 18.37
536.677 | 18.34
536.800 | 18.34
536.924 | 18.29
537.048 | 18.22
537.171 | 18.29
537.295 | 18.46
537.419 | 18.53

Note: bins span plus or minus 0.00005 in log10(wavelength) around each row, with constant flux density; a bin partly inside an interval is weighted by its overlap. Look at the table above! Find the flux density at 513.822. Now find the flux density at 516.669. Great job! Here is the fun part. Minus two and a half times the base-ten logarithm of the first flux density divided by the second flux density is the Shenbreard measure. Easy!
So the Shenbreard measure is -0.060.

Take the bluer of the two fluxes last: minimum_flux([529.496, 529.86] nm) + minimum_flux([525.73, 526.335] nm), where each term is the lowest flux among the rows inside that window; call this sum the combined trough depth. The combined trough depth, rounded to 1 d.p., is 36.7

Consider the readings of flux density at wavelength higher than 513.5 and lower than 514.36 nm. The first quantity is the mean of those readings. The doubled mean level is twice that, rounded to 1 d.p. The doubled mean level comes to 38.7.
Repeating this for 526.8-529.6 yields 36.9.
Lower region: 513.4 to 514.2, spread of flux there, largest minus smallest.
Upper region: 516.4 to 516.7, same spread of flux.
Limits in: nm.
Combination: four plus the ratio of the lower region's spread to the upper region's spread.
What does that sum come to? 4.4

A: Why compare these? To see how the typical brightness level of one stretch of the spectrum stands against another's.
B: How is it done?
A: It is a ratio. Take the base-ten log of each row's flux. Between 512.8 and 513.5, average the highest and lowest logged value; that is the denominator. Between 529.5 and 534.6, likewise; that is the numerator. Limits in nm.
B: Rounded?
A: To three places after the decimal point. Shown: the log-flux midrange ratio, 0.976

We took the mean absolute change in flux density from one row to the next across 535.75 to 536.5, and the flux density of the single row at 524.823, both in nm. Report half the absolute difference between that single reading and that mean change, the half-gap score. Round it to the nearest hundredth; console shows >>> 9.31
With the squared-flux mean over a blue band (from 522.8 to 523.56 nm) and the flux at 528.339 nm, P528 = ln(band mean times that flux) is 8.75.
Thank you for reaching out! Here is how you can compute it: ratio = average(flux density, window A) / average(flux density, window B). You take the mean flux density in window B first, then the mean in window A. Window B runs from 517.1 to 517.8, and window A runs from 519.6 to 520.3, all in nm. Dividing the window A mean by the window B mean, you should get 1.03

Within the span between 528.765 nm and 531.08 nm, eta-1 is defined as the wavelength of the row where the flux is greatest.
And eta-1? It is 530.289 nm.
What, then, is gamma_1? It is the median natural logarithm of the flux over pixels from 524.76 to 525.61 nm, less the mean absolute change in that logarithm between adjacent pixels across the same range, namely 2.92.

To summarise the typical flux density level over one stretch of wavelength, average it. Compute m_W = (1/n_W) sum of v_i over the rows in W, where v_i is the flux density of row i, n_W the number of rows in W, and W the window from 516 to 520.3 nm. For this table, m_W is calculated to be 18.9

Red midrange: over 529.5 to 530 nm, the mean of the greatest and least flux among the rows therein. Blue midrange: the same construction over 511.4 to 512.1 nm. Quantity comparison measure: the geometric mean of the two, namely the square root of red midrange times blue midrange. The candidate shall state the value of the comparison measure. 18.8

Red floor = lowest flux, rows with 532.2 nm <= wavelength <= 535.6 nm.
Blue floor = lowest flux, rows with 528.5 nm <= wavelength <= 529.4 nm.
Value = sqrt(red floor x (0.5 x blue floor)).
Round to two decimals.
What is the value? 12.81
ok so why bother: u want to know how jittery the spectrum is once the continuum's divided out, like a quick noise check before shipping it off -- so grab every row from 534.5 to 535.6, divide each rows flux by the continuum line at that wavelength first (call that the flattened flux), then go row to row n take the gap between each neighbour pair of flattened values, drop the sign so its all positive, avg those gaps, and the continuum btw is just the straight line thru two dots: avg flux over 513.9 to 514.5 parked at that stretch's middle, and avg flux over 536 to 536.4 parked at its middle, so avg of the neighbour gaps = 0.0037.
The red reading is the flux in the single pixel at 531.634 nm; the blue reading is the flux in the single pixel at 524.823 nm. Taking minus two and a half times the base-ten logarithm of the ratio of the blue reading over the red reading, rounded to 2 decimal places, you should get 0.02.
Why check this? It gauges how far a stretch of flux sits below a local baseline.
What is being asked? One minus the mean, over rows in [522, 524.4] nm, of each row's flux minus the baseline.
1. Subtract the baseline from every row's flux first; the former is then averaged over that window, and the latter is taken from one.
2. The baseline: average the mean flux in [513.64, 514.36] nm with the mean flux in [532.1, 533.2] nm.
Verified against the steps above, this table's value 0.9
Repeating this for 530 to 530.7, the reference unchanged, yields 1.2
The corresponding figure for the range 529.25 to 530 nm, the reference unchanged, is 1.3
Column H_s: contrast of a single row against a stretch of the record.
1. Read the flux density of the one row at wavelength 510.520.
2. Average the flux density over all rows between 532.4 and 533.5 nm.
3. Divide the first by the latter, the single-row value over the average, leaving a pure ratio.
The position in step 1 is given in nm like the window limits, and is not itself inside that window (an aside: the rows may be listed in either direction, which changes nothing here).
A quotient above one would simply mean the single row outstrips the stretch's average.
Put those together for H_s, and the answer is 1.088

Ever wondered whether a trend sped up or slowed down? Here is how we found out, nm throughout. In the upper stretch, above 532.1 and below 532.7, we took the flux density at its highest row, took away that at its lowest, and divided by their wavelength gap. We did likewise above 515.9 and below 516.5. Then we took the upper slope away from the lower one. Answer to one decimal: -1.0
